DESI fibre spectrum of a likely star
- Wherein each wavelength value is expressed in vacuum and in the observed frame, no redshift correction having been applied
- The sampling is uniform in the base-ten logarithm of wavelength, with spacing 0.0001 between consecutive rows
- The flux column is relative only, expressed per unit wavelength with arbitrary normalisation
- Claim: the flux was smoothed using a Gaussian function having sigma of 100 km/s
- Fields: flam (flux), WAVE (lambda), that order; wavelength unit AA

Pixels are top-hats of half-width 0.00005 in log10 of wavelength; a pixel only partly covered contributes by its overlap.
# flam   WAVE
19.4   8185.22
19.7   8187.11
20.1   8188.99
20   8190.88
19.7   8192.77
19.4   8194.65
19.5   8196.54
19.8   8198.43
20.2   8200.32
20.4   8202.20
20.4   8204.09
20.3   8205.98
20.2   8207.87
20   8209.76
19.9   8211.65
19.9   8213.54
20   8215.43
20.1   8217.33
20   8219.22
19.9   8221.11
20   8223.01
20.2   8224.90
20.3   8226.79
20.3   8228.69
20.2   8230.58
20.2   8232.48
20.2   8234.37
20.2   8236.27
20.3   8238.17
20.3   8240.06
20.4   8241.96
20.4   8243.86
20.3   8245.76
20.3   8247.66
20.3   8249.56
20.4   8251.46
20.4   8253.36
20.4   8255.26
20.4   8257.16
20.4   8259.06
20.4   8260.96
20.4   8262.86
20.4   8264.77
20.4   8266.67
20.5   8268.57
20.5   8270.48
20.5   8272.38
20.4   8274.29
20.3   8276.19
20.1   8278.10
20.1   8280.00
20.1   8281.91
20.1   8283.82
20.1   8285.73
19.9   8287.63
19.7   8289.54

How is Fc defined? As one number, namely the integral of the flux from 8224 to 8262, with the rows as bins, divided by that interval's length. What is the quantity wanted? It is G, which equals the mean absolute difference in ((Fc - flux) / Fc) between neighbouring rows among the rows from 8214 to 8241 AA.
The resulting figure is 0.0034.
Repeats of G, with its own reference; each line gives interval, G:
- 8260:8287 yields 0.0019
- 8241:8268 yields 0.0008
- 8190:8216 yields 0.0083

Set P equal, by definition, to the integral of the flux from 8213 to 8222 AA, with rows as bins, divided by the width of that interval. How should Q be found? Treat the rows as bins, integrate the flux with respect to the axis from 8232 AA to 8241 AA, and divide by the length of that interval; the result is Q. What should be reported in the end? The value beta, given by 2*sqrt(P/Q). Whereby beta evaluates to 1.99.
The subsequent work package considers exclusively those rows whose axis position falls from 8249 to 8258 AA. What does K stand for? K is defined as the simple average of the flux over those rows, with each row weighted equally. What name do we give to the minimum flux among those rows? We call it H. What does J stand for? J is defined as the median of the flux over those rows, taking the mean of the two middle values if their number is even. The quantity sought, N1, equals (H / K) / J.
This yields 0.0488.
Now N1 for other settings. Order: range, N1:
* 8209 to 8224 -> 0.0498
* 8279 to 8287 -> 0.0498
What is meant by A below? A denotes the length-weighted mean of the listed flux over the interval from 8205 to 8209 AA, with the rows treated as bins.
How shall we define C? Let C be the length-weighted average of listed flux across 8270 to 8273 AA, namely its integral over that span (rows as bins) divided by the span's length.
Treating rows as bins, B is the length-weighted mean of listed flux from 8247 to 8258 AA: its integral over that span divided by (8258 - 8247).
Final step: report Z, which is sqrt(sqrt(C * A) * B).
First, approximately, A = 20.2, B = 20.37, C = 20.5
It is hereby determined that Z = 20.4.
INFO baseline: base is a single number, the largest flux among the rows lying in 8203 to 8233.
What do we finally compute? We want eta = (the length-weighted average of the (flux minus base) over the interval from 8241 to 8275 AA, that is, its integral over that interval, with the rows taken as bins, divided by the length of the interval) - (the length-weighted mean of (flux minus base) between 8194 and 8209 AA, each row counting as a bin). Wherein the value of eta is 0.4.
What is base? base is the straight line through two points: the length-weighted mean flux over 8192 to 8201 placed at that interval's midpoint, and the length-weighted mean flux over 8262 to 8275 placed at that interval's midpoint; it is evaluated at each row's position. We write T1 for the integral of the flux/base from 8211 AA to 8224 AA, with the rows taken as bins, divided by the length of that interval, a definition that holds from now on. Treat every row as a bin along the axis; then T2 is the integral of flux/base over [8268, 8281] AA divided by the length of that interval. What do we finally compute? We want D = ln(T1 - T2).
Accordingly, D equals -4.6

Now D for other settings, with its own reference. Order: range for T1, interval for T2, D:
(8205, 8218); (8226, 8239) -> -6.5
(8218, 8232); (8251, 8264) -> -5.8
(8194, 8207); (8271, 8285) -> -3.6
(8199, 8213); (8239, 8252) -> -4.4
